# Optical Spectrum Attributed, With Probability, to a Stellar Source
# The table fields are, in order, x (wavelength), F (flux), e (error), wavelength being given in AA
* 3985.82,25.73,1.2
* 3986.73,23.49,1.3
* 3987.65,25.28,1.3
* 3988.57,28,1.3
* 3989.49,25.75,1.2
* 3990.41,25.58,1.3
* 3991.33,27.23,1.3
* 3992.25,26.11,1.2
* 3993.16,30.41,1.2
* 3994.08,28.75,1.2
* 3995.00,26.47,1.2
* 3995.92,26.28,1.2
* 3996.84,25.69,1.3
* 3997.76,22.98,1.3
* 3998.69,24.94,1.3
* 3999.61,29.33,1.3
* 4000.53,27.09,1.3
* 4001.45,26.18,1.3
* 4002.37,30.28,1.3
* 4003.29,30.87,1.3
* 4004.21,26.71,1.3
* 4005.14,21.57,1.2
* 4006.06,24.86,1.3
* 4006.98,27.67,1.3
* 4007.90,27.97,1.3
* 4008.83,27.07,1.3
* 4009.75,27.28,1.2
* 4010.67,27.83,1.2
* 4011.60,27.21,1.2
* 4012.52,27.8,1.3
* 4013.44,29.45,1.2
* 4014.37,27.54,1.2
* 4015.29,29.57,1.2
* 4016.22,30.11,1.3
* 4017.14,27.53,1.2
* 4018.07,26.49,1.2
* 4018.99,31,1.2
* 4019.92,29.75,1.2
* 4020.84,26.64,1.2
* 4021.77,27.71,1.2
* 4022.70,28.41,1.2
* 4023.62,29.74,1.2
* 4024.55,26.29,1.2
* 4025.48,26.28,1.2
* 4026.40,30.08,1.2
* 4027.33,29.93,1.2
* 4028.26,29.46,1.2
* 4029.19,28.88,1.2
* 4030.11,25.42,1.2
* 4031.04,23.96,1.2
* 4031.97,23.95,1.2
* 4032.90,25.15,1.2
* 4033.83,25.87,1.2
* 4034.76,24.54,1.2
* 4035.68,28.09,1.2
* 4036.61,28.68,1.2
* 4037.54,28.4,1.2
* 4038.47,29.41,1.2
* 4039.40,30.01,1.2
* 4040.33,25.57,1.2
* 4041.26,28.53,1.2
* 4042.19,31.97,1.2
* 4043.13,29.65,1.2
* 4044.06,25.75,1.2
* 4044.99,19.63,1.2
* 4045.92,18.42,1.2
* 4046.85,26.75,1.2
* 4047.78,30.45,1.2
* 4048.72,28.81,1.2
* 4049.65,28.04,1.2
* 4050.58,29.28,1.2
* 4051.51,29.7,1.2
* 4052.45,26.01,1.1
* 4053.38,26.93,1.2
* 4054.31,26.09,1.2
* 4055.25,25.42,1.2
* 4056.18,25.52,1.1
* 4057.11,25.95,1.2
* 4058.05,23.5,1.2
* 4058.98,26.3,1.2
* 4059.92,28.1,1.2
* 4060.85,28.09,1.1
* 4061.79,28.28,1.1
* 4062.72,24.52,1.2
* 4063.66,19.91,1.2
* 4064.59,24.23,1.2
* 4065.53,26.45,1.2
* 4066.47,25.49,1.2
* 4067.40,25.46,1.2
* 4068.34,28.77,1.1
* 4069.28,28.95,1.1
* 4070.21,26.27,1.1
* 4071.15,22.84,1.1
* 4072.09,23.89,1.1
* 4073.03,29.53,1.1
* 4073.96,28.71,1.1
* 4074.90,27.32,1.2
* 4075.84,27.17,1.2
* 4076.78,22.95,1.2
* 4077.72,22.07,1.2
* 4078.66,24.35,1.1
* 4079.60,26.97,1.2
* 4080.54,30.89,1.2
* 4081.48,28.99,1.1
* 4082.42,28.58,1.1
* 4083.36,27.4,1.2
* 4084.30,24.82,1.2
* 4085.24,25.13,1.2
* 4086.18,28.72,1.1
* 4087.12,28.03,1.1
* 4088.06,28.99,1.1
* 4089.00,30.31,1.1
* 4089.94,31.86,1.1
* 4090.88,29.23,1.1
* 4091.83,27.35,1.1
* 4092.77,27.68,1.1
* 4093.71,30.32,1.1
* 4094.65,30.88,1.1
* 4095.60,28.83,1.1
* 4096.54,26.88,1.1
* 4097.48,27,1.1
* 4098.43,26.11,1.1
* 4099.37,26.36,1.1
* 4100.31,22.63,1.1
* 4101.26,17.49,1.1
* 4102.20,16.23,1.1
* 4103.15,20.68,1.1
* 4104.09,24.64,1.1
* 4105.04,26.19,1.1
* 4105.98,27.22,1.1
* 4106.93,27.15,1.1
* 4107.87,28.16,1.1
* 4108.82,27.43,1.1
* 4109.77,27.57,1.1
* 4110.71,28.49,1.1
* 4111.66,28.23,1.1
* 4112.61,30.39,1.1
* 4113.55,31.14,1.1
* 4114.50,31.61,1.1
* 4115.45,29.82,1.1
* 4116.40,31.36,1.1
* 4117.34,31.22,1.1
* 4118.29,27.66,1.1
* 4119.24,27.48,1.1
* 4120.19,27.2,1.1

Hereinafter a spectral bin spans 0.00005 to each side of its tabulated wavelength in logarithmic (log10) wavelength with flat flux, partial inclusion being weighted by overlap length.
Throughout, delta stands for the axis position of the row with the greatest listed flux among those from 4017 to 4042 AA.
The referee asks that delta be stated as 4018.99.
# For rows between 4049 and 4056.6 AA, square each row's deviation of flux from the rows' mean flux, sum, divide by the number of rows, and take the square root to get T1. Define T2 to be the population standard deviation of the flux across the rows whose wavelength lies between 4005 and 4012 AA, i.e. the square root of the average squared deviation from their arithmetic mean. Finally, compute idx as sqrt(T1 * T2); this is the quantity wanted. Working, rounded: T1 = 1.6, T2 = 2.1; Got 1.80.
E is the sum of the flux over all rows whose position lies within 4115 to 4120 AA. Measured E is 148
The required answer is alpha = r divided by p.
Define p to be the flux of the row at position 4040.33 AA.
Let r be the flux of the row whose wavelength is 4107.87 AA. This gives 1.10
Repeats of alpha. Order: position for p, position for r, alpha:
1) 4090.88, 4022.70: 0.97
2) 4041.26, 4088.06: 1.02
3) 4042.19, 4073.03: 0.92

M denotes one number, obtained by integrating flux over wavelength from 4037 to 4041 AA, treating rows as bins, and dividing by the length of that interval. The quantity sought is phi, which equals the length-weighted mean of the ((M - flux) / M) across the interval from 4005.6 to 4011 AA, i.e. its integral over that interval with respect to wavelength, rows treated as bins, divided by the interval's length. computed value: 0.04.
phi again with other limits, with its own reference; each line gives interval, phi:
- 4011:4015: 0.01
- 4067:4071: 0.05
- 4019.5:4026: 0.02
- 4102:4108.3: 0.13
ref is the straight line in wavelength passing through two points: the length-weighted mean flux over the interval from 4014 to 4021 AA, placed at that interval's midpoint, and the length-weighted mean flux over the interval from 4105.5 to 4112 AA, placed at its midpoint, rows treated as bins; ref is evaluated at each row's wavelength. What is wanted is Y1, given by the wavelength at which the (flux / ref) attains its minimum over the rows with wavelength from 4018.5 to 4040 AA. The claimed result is 4031.97 AA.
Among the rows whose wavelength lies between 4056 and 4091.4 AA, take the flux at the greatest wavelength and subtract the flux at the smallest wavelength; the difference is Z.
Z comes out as 3.7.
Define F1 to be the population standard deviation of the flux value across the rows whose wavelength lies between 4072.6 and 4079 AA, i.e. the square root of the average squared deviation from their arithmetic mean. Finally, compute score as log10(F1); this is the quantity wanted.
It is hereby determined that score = 0.43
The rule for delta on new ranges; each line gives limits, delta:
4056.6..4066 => 4061.79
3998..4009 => 4003.29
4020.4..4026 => 4023.62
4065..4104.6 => 4089.94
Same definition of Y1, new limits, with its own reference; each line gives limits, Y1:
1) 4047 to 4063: 4058.05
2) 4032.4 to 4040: 4034.76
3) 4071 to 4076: 4071.15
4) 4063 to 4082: 4063.66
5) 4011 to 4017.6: 4011.60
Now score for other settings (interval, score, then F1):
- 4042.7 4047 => 0.63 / 4.3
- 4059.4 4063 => 0.20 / 1.6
